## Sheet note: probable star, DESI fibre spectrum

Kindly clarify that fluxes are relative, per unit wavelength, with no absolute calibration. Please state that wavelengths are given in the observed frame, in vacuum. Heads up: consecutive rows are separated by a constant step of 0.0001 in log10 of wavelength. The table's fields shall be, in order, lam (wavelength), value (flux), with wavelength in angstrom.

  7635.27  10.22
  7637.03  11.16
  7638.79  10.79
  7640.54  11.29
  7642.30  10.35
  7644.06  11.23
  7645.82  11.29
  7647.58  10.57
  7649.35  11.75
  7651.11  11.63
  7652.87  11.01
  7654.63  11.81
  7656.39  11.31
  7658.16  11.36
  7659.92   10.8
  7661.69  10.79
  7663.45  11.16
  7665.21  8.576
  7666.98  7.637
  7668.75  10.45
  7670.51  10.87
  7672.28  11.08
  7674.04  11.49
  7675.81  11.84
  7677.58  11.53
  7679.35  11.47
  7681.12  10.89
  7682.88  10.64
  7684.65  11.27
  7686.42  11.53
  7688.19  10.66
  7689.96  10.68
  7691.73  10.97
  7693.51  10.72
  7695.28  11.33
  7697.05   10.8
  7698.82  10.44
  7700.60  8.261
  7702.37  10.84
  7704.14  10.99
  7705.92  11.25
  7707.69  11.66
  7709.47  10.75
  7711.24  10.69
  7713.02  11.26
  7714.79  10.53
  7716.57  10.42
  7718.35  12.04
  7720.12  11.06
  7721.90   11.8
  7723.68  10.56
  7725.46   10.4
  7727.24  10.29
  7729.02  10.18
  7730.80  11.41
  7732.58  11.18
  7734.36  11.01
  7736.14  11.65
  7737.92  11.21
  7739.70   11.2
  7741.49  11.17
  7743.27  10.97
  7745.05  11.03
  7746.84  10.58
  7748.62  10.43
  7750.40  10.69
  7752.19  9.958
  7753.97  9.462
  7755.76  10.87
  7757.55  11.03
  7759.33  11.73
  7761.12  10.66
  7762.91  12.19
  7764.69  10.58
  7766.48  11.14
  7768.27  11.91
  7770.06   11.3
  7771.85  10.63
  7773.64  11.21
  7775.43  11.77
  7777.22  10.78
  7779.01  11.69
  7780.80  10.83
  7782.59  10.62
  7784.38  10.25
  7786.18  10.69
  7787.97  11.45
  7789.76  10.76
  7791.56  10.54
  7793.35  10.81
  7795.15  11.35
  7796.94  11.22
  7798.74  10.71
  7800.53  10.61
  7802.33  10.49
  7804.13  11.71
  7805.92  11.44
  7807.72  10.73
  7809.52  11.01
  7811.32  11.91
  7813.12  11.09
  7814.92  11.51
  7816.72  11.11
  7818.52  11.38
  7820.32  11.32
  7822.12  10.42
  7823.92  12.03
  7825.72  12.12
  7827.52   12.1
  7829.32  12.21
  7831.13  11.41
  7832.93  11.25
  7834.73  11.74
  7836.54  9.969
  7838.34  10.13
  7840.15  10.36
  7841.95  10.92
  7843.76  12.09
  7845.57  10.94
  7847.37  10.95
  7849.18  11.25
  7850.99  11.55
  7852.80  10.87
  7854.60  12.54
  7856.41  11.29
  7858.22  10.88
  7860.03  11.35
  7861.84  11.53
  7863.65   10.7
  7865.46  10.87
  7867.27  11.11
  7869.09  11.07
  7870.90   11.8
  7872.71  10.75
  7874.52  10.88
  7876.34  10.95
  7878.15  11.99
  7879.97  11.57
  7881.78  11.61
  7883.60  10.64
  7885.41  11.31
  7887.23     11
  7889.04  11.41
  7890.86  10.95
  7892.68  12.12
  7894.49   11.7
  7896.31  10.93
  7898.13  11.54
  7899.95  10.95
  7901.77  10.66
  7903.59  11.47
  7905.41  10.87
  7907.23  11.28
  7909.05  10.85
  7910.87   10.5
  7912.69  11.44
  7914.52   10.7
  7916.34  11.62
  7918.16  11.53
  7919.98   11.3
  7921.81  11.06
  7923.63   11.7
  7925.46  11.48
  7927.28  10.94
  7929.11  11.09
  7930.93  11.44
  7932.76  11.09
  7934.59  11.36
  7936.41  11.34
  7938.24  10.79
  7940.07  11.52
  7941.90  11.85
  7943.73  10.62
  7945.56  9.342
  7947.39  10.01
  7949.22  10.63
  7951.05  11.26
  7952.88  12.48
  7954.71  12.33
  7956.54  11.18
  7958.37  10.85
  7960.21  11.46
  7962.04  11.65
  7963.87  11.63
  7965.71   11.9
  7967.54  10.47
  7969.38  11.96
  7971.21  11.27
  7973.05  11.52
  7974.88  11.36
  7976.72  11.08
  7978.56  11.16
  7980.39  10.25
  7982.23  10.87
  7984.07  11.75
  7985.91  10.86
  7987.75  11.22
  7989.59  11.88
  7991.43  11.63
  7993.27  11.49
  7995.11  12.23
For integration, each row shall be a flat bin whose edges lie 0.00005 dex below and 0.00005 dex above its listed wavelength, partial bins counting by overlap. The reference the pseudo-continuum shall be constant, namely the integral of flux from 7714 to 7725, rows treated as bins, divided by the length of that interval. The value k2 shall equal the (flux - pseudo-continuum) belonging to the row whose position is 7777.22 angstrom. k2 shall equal -0.26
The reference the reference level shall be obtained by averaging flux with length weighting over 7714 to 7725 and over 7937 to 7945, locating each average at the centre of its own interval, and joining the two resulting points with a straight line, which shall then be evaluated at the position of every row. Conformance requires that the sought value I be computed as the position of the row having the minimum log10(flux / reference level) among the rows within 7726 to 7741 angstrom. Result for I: 7729.02 angstrom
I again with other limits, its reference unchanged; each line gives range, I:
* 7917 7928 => 7927.28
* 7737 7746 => 7743.27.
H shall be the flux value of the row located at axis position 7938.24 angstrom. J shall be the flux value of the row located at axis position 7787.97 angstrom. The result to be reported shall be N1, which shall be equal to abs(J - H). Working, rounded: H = 10.79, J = 11.45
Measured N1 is 0.66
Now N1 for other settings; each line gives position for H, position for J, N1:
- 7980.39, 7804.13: 1.46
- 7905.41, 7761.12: 0.21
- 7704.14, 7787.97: 0.46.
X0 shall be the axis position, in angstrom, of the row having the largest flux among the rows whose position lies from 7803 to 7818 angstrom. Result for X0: 7811.32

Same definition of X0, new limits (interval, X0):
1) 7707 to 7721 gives 7718.35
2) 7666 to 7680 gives 7675.81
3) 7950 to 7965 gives 7952.88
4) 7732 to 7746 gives 7736.14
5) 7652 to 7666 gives 7654.63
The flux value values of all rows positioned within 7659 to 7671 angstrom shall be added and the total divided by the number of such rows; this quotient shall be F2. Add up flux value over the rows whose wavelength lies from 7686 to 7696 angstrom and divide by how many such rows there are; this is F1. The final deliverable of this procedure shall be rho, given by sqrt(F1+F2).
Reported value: 4.58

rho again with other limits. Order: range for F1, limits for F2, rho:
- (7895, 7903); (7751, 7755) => 4.55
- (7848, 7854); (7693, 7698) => 4.71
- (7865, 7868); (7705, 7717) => 4.68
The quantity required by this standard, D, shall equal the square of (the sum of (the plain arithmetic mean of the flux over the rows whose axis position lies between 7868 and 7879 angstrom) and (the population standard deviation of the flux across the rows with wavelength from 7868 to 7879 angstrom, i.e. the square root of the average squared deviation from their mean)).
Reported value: 137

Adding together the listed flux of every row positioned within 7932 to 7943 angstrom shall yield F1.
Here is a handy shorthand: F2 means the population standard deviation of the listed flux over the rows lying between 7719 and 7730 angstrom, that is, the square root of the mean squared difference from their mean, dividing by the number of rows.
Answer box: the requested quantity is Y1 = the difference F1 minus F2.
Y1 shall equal 67.4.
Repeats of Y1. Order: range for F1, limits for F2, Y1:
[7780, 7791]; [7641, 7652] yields 64.1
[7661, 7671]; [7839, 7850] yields 59.0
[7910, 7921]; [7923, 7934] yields 66.8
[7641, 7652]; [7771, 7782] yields 66.4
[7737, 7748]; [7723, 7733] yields 65.7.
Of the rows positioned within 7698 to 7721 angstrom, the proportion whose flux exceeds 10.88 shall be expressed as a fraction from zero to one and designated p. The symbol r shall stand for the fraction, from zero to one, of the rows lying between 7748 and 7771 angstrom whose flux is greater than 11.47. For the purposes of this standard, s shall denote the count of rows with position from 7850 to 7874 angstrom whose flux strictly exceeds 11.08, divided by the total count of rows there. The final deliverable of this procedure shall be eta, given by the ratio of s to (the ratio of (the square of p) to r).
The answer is 0.58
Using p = 0.5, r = 0.23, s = 0.54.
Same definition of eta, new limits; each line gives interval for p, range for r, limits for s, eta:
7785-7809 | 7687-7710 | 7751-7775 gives 0.24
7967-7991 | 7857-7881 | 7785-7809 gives 0.25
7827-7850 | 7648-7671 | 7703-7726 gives 0.15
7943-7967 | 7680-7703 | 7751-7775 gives 0.09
